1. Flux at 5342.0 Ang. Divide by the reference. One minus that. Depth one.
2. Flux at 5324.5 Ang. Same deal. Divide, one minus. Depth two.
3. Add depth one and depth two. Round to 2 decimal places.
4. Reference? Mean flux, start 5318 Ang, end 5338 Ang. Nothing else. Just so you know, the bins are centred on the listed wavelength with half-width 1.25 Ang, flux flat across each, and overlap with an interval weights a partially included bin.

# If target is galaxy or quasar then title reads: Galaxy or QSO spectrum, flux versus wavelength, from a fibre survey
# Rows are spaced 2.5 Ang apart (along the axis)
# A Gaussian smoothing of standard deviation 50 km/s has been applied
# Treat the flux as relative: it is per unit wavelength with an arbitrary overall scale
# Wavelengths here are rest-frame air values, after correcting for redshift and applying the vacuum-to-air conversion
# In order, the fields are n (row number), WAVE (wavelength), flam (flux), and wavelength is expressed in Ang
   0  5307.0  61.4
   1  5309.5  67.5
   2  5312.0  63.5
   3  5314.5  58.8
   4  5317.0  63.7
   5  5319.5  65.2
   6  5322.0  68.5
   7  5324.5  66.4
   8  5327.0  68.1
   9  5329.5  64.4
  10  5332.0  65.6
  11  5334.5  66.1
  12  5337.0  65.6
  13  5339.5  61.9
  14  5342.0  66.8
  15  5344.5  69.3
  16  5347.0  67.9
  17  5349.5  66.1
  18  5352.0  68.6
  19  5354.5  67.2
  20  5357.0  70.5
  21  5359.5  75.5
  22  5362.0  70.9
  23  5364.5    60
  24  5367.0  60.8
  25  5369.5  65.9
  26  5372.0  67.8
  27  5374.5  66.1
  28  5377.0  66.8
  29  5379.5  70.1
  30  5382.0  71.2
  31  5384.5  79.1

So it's -0.01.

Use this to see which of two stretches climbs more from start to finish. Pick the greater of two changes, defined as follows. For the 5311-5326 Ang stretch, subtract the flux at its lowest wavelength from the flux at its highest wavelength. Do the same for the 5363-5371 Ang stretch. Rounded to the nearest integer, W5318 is 6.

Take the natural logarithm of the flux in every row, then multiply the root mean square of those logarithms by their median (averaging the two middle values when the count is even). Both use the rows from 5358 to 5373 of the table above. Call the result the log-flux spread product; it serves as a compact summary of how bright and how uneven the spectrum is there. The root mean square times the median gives 17.6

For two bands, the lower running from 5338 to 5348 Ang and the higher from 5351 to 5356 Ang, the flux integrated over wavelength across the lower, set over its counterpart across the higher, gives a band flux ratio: 2.0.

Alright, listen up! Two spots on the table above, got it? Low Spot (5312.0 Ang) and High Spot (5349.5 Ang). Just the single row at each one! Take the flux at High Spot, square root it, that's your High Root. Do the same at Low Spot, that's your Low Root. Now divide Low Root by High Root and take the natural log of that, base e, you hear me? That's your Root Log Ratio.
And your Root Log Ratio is -0.020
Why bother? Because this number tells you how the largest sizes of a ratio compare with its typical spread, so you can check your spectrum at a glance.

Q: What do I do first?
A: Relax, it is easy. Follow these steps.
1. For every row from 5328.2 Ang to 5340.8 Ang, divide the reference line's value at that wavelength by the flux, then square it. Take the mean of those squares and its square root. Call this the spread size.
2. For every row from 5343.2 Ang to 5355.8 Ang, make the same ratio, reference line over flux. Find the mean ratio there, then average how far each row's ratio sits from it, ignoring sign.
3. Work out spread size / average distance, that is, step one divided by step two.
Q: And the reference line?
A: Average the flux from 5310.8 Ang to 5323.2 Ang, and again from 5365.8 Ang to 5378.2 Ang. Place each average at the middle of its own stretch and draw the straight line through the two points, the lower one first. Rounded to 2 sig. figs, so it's 71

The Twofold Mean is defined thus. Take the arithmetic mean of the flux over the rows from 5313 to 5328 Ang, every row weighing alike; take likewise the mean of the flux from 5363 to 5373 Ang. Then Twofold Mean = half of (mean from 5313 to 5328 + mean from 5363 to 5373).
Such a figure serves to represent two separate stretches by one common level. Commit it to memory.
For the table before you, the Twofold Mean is 64.4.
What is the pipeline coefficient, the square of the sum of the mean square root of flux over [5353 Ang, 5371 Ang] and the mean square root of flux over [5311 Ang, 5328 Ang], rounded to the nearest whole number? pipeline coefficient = 264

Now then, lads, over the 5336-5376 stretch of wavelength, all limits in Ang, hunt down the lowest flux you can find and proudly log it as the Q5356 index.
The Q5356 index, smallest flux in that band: 60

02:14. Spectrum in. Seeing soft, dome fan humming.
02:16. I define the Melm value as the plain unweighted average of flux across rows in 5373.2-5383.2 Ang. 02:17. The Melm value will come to 69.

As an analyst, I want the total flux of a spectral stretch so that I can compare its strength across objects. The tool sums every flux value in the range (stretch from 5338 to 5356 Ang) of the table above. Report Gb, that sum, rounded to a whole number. 468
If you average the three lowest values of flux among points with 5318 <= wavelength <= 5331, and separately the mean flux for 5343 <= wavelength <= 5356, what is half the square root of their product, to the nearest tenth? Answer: 33.3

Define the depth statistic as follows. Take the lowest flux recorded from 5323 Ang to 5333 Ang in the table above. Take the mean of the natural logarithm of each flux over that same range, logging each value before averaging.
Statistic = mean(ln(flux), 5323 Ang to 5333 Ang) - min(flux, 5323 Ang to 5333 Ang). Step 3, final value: -60.2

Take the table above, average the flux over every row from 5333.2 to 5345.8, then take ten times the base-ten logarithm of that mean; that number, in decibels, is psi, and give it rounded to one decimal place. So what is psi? 18.2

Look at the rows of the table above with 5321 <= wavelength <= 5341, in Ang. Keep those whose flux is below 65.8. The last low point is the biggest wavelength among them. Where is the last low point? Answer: 5339.5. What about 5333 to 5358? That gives 5339.5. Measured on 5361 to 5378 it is 5367.0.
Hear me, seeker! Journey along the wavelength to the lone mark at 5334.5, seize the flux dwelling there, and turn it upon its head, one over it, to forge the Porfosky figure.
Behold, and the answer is 0.0151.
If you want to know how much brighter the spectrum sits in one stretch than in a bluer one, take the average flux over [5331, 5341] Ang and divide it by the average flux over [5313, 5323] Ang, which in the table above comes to 1.01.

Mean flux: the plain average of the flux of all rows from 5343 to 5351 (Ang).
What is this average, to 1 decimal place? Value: 67.8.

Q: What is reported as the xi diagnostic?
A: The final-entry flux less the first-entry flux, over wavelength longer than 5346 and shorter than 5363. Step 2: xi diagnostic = 3.0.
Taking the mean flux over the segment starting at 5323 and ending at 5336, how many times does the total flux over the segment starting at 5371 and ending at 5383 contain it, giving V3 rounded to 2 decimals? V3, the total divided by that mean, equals 5.17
